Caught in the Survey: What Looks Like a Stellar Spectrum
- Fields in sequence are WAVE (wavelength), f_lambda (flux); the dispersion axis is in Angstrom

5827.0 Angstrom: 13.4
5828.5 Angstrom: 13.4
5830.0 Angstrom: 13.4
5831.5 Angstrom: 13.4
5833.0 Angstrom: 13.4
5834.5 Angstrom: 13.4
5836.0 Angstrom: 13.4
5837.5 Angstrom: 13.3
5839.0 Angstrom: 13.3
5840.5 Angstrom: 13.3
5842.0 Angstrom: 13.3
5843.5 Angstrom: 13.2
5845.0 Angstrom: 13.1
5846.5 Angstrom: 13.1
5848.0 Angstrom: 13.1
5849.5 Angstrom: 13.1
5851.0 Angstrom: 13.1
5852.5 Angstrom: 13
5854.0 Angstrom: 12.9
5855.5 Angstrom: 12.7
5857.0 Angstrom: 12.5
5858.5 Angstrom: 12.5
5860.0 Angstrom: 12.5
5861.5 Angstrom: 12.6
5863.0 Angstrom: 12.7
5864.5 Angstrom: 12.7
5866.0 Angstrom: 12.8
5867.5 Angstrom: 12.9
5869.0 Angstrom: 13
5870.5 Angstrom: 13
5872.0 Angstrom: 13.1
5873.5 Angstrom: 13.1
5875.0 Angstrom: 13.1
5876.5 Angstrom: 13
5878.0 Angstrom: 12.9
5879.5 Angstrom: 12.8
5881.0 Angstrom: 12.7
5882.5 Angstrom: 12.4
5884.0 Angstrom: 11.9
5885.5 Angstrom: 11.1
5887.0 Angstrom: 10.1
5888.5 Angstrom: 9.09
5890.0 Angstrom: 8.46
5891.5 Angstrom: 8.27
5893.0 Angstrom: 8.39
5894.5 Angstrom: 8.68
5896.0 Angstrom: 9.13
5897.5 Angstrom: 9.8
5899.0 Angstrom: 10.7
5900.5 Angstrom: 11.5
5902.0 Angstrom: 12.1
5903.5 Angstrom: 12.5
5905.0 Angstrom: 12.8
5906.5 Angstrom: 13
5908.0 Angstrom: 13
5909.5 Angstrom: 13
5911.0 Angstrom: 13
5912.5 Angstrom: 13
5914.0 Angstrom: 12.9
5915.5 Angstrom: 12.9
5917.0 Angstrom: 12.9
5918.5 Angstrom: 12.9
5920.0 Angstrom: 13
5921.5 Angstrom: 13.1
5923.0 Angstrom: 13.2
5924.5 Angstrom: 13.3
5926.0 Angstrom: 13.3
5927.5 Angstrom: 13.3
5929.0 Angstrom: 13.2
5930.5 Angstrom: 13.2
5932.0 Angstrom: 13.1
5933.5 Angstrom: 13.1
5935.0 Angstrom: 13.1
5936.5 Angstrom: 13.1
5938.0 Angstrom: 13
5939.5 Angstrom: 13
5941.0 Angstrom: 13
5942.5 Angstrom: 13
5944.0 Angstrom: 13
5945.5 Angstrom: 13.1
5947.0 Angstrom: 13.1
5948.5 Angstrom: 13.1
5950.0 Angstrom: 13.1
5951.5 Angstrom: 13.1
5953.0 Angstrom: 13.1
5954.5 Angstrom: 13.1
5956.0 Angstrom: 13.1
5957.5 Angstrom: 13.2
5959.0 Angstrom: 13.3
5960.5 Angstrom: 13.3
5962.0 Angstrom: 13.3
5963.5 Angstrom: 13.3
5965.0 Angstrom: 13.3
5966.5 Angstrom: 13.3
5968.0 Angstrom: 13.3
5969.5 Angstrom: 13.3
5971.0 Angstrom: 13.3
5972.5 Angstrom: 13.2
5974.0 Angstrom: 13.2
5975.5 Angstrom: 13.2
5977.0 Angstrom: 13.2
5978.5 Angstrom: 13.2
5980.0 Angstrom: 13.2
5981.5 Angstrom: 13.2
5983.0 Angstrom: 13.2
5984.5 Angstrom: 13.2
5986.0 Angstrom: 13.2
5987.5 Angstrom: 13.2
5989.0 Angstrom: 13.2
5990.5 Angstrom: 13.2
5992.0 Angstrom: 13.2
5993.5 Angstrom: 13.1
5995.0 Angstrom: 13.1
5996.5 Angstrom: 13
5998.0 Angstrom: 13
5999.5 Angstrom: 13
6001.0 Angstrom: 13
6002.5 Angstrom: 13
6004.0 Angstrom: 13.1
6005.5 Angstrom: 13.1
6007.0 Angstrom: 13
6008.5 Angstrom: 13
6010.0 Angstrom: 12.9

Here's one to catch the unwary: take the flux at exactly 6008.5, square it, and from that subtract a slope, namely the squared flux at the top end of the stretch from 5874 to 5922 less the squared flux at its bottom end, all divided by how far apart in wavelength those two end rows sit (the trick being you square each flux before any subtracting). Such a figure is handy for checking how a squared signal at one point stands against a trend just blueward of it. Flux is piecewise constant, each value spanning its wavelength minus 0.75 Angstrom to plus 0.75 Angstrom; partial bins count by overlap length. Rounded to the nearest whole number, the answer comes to 169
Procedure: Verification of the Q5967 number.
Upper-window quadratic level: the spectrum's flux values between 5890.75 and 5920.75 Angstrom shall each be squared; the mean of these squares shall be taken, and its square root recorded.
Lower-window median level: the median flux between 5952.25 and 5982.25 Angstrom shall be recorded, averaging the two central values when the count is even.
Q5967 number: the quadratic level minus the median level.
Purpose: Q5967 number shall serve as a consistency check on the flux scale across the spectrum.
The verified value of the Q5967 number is -1.4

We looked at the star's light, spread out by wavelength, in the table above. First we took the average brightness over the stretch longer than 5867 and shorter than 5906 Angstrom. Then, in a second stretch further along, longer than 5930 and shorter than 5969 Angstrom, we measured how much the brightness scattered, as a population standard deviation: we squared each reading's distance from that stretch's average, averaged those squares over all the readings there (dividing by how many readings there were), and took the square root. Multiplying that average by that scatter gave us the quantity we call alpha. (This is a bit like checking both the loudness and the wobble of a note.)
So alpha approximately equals 1.23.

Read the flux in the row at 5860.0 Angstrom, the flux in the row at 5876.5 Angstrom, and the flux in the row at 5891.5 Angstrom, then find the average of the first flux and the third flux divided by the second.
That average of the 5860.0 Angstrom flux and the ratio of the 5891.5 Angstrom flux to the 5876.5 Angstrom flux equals 6.6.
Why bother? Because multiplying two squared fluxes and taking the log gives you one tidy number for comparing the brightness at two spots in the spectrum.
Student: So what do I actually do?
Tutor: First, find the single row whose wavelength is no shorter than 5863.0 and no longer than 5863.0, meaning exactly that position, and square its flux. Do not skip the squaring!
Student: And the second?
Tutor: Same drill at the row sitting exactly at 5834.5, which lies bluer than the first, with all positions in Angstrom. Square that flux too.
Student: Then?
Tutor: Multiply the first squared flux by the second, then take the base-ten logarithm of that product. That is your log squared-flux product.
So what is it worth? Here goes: 4.46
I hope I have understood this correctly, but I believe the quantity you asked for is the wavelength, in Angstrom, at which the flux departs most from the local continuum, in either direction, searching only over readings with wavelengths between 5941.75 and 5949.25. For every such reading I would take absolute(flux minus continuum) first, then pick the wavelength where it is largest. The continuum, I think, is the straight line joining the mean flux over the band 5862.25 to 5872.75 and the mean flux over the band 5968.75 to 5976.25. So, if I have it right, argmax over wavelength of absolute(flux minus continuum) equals 5944.0 Angstrom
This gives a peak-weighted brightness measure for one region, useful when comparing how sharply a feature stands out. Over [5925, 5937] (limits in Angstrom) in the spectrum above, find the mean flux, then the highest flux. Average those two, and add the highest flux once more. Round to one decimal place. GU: 26.5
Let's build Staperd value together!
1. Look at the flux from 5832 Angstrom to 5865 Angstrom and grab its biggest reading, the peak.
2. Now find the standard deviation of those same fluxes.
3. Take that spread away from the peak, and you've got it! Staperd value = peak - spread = 13.1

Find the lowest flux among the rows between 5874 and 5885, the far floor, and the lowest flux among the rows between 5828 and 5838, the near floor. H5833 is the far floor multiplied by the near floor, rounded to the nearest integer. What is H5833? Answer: 158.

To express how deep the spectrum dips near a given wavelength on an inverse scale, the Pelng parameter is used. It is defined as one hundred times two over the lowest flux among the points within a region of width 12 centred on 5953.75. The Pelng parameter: 15.3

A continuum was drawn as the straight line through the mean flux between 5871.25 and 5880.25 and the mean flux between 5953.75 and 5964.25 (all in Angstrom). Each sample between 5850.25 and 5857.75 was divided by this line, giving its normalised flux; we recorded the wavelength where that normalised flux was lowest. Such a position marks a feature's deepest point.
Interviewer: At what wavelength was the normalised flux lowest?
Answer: 5857.0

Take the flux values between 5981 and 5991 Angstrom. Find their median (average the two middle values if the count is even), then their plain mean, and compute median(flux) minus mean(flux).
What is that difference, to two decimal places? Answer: 0.00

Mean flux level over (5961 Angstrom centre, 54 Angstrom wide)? 13.17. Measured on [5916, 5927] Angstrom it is 13.10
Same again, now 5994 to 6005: 13.03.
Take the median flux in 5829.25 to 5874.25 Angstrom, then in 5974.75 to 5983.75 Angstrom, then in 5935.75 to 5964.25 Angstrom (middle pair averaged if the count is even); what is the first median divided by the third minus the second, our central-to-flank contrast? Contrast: -131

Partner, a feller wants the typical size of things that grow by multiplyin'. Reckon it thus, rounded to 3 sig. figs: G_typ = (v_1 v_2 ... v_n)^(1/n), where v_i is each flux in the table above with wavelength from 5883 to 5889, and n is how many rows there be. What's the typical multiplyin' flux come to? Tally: 10.5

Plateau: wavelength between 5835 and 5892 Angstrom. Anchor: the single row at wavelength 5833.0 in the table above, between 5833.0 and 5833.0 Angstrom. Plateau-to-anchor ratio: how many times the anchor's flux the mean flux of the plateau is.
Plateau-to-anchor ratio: 0.93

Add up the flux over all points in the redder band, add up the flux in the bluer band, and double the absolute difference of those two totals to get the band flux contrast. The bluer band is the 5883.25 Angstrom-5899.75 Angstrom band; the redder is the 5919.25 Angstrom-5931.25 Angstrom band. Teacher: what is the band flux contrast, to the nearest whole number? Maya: 0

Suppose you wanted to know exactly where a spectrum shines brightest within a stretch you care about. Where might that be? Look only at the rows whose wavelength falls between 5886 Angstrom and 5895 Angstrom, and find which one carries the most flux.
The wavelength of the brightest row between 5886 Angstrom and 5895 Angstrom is 5887.0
